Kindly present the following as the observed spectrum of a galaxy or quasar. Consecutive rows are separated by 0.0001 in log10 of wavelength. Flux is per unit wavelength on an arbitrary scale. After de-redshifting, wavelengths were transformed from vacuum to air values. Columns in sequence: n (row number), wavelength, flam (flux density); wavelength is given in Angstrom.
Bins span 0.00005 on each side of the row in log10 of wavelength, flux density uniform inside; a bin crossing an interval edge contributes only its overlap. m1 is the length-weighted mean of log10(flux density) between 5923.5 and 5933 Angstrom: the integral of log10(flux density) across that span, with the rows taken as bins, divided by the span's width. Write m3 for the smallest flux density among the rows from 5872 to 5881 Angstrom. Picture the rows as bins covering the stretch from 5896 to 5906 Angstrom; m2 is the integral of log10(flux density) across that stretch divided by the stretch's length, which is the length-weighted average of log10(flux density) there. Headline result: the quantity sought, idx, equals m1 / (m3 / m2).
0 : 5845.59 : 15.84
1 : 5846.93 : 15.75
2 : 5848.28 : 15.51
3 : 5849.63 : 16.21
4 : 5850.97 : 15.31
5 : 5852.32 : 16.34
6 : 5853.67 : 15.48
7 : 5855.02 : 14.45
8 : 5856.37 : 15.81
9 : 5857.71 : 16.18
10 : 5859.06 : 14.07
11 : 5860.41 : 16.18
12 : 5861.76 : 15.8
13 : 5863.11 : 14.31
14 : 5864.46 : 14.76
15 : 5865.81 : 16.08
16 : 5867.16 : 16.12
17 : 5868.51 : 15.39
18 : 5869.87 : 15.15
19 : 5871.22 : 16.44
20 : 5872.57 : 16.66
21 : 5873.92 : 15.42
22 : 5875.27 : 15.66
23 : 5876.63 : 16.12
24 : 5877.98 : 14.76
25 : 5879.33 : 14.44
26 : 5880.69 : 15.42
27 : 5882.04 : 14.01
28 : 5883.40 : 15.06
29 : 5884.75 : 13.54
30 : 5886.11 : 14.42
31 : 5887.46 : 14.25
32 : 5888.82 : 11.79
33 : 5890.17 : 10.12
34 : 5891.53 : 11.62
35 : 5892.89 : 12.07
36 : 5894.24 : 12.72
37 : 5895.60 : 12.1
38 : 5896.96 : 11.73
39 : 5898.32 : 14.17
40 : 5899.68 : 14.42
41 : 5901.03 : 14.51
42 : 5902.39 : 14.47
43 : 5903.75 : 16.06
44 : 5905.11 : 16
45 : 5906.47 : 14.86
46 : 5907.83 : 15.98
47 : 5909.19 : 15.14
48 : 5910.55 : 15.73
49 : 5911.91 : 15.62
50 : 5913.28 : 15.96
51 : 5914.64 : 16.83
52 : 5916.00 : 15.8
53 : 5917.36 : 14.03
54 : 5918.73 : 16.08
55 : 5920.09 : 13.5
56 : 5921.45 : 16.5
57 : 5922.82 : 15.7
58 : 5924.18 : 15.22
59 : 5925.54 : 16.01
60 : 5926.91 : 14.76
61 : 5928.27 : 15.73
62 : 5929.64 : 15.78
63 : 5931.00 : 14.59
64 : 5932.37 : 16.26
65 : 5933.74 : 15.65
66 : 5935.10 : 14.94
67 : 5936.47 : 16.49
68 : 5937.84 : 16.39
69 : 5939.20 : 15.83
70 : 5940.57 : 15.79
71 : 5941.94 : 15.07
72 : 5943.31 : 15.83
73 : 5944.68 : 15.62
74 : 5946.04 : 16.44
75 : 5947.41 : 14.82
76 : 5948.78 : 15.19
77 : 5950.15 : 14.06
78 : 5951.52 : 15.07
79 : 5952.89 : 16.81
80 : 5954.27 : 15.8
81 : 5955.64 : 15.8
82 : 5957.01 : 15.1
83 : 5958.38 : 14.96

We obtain 0.0953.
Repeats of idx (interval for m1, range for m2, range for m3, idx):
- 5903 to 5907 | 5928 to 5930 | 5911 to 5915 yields 0.0913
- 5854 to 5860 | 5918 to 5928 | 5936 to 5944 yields 0.0931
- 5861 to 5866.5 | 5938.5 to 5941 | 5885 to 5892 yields 0.1405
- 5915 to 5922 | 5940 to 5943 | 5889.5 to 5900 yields 0.1387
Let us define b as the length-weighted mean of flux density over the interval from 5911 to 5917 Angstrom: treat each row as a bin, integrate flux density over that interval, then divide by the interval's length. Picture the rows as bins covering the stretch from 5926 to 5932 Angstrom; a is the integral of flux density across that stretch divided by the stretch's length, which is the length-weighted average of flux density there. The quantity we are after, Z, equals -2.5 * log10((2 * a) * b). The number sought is -6.72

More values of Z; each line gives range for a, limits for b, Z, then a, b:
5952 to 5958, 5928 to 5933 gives -6.73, 15.8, 15.6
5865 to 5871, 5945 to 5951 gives -6.70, 15.7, 15.2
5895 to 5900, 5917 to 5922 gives -6.48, 13.0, 15.0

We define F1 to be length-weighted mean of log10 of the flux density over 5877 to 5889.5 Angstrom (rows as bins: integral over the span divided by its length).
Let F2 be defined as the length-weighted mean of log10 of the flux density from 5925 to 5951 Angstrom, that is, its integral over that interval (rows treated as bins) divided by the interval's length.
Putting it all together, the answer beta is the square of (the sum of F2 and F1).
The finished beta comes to 5.49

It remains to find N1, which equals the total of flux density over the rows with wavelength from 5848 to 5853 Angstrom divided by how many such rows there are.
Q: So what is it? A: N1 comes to 15.8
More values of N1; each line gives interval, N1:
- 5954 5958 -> 15.6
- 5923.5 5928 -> 15.3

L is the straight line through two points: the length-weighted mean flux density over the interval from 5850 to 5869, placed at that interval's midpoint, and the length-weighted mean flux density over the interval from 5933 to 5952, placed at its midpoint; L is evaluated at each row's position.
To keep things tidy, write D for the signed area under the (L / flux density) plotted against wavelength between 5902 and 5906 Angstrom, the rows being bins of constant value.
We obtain 3.99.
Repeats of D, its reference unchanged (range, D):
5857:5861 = 4.02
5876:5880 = 4.12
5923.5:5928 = 4.55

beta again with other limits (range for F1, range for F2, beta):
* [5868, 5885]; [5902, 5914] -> 5.64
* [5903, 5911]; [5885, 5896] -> 5.22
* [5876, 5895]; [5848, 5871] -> 5.38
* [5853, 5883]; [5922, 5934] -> 5.65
